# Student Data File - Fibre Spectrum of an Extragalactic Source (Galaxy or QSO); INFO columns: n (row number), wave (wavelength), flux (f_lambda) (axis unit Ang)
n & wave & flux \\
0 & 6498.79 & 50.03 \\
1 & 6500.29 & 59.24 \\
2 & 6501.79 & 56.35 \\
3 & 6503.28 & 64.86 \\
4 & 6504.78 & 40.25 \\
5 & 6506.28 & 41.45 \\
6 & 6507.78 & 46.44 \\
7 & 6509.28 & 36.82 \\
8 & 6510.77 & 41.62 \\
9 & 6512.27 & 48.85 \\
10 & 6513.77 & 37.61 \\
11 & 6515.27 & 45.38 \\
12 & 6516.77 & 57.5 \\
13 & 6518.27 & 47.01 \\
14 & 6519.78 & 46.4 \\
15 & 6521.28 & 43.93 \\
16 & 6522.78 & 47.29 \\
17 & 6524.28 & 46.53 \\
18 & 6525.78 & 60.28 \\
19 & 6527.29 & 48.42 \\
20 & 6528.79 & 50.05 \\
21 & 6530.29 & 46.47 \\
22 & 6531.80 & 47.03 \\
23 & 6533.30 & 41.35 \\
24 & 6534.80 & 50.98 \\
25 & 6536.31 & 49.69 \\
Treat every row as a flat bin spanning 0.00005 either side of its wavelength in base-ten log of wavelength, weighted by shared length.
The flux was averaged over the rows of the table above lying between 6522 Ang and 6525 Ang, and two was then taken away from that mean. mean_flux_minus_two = 44.9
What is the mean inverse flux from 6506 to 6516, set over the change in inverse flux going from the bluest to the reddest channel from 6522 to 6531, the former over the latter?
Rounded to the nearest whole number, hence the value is 64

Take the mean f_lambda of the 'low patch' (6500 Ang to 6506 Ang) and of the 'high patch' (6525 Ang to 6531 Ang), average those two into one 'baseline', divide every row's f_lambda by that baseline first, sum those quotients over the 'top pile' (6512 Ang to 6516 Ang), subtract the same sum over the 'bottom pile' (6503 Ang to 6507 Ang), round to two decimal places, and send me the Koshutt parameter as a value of -0.28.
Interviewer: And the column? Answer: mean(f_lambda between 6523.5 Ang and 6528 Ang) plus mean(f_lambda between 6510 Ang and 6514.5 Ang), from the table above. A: 94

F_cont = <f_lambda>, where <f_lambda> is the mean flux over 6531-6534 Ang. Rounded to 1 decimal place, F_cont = 44.2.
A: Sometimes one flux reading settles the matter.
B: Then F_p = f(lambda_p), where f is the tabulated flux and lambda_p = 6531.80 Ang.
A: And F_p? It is 47.03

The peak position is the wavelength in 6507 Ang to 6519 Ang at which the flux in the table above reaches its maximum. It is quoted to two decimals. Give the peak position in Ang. 6516.77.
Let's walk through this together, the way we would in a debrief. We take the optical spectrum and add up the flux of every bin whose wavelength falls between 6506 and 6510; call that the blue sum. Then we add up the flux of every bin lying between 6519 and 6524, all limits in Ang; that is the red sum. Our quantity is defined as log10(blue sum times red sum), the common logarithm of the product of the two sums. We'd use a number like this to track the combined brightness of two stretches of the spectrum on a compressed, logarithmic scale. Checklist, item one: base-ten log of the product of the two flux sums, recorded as 4.23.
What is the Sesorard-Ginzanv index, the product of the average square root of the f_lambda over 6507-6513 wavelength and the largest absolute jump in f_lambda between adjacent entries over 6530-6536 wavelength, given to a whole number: 63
